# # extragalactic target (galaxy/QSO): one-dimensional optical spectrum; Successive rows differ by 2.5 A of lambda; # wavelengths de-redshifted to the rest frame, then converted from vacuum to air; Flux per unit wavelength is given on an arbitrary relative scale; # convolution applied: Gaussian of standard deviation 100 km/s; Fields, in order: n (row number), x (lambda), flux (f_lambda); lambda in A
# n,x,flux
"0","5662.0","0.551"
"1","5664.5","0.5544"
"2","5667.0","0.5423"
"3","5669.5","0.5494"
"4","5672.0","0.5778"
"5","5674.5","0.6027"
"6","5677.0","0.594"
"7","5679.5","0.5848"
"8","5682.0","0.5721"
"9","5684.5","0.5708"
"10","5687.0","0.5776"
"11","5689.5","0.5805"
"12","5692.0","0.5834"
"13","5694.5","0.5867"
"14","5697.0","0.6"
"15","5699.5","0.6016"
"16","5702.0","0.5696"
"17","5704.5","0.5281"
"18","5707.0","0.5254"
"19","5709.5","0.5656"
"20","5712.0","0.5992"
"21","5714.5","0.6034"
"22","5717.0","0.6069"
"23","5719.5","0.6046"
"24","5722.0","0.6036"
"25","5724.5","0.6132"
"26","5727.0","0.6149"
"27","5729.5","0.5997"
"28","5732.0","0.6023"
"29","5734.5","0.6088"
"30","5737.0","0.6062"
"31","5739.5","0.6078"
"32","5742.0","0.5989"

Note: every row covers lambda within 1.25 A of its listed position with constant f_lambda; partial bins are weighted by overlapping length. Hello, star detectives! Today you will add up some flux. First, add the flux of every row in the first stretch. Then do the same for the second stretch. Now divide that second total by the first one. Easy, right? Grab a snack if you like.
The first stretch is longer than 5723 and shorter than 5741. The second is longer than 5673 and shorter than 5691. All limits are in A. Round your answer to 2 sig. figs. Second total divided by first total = 0.96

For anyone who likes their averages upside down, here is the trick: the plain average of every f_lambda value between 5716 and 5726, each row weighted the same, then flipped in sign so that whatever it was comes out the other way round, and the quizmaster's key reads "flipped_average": -0.61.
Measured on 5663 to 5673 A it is -0.56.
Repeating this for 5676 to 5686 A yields -0.58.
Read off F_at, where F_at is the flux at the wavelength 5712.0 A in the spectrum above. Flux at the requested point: 0.5992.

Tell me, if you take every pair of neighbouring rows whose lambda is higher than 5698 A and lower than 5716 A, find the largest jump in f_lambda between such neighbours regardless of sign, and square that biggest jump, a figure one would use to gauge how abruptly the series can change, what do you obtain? 0.0017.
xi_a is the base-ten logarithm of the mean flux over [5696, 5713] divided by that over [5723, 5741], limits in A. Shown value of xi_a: -0.028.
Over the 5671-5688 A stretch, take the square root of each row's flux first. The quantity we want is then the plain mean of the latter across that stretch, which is 0.763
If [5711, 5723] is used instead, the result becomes 0.777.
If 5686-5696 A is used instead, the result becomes 0.763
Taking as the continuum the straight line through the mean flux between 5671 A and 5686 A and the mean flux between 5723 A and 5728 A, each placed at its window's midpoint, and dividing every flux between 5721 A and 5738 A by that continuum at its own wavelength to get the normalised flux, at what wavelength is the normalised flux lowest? 5729.5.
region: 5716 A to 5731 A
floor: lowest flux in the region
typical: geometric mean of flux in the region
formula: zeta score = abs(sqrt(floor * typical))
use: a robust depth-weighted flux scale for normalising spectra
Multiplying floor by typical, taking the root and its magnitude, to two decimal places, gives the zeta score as 0.60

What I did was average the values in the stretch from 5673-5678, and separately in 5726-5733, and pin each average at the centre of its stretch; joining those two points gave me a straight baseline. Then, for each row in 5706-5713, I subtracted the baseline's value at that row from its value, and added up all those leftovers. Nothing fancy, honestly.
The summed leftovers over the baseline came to -0.12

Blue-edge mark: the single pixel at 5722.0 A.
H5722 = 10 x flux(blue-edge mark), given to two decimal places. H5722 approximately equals 6.04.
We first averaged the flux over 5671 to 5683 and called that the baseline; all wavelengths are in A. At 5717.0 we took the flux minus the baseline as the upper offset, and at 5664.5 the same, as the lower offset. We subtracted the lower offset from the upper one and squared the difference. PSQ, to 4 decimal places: 0.0028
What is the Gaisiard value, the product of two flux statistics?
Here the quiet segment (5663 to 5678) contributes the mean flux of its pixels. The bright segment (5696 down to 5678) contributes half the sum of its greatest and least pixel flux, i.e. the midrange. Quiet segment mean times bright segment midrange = 0.330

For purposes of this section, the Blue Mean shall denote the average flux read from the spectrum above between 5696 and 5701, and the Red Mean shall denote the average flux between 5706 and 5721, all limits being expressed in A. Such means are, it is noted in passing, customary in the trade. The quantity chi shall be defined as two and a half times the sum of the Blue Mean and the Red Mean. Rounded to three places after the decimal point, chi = 2.962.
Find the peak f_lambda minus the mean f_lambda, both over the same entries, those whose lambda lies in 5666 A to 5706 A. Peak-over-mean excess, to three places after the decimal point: 0.026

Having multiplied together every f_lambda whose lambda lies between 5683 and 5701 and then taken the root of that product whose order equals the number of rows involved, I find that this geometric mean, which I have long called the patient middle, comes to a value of 0.586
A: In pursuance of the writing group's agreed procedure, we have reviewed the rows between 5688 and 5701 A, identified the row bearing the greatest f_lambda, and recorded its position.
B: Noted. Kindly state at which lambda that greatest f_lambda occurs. 5699.5 A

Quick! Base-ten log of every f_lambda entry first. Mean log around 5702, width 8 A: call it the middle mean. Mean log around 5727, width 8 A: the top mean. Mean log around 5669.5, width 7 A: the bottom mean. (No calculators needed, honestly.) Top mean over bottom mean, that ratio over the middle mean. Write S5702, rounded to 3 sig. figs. -3.41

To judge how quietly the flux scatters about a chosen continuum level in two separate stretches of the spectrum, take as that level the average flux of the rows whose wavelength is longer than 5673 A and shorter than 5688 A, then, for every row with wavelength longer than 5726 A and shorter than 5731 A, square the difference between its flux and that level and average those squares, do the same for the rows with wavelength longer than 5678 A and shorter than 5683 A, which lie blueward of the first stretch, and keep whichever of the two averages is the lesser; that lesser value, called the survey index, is 0.0001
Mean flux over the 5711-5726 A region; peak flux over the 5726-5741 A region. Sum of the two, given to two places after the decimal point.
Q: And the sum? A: 1.22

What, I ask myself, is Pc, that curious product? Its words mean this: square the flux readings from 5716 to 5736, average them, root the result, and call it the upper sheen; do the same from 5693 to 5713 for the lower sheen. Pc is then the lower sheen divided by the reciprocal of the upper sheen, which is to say 0.348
